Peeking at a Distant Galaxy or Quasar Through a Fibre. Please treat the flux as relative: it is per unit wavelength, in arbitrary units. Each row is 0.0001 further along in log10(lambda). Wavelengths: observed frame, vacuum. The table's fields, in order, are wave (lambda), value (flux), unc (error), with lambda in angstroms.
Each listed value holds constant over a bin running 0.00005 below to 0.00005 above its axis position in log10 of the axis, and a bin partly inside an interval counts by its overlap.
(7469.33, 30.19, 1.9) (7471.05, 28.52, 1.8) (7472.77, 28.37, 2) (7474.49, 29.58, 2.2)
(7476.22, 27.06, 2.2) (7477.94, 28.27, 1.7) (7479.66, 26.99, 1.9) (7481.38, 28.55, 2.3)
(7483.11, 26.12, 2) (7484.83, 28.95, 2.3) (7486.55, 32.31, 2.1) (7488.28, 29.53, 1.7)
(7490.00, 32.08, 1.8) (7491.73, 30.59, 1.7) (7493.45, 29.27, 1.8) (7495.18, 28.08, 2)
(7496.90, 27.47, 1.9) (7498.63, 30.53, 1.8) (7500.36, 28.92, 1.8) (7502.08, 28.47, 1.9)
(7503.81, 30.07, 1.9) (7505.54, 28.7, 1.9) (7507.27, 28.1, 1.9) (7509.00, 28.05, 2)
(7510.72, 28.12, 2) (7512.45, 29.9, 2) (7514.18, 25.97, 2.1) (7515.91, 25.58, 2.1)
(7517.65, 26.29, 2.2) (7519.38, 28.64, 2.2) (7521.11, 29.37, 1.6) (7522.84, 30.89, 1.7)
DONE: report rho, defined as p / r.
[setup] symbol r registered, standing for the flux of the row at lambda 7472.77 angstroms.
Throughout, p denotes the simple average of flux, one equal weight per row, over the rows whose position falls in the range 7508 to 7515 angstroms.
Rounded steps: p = 28.0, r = 28.37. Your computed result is 0.99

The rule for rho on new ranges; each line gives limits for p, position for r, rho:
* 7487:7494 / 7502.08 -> 1.07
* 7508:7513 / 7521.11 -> 0.98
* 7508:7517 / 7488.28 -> 0.93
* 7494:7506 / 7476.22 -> 1.07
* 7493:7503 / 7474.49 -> 0.97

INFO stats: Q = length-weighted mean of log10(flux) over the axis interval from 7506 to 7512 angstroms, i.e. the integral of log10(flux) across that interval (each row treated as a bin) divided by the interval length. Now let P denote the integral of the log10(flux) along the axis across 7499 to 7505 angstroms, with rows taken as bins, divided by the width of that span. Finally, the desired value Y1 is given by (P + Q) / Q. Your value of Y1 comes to 2.009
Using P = 1.47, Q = 1.45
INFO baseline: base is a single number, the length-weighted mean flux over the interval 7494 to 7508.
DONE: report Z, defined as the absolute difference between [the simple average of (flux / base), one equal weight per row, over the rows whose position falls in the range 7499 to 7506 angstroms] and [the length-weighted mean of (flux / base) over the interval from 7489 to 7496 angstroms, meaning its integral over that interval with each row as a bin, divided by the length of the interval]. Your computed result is 0.034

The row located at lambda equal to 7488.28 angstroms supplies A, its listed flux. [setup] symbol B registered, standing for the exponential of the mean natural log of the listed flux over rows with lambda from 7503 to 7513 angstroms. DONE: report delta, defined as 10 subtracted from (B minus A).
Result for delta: -10.7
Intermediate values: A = 29.53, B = 28.8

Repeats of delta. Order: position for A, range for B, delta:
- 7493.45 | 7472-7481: -11.2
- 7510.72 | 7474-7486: -10.2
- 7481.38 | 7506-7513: -10.0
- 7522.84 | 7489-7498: -11.4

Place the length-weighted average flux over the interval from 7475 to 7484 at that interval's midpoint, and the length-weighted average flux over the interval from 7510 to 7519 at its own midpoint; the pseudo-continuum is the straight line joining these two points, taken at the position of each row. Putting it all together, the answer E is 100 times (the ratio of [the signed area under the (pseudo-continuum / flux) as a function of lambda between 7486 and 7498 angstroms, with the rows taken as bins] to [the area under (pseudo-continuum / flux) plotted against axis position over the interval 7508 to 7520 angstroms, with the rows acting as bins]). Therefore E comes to 93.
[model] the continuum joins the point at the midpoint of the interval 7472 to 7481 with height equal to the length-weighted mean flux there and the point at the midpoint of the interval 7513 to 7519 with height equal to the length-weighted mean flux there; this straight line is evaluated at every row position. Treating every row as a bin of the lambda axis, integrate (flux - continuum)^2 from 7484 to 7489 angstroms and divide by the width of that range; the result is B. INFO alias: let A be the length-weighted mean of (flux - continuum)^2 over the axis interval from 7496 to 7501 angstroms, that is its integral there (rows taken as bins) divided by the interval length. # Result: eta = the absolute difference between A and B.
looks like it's 4.1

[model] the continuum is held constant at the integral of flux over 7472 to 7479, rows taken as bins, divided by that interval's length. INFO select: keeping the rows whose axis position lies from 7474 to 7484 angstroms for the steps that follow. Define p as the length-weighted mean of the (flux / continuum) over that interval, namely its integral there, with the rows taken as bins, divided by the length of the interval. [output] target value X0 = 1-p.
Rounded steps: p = 0.98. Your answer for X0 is 0.02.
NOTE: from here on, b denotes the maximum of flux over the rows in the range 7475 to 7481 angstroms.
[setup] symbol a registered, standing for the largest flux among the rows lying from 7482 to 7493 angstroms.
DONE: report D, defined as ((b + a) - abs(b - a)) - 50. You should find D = 6.5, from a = 32.31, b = 28.27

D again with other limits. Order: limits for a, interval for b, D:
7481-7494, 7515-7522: 8.7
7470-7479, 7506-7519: 9.2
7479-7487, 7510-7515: 9.8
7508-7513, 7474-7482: 9.2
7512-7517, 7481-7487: 9.8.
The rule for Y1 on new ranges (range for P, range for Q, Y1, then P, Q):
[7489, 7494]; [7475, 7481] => 2.033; 1.49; 1.44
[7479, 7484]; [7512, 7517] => 2.006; 1.43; 1.43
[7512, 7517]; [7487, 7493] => 1.959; 1.43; 1.49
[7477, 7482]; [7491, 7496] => 1.987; 1.45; 1.47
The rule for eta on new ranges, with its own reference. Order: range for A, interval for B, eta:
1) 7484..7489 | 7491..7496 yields 4.5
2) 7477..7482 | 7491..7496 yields 4.3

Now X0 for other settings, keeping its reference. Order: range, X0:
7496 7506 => -0.03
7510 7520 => 0.03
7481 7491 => -0.05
